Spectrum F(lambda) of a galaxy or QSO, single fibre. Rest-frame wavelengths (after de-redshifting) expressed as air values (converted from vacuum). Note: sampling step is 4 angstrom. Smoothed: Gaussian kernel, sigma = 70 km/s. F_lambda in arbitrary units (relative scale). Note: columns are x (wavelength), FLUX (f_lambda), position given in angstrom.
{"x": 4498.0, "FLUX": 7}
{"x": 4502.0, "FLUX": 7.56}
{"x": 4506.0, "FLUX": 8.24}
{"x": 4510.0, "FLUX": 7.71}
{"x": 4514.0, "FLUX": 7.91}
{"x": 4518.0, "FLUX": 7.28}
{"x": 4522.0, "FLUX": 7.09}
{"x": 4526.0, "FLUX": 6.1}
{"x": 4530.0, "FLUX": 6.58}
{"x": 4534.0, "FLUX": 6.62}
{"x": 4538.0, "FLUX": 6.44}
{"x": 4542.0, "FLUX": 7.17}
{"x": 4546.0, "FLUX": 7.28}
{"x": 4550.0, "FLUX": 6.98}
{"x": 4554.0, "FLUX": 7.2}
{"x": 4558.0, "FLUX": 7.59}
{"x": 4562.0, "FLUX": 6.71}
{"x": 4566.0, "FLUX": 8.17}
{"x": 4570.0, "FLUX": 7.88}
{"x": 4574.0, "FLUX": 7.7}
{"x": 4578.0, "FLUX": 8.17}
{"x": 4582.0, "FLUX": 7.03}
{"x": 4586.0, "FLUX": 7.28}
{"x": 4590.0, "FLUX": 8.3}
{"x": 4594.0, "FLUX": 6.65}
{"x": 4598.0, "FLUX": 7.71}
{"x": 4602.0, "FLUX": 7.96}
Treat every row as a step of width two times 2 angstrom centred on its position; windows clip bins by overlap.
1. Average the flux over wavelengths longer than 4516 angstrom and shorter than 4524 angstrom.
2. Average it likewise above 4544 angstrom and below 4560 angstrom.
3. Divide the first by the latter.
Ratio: 0.99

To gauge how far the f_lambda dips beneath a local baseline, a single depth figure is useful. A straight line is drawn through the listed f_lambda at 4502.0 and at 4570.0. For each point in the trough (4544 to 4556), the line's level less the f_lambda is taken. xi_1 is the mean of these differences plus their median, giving 1.24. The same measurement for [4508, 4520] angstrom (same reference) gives -0.13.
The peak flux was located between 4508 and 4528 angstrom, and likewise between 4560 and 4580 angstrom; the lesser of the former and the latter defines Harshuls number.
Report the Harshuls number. 7.91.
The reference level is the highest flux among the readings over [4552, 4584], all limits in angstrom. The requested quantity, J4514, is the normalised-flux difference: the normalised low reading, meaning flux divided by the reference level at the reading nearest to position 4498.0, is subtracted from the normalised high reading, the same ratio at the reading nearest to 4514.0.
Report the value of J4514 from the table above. 0.11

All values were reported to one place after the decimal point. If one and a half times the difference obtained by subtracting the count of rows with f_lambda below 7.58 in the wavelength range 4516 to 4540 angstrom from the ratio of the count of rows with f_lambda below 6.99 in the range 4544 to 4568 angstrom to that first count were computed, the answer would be -8.5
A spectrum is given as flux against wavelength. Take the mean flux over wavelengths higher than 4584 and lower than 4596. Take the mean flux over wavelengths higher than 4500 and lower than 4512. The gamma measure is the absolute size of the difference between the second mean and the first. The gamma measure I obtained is 0.43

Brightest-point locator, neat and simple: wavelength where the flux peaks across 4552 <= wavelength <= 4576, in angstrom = 4566.0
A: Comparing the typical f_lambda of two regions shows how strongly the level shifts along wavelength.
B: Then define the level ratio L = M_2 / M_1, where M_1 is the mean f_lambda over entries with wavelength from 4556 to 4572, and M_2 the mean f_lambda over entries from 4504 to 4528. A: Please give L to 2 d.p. 0.97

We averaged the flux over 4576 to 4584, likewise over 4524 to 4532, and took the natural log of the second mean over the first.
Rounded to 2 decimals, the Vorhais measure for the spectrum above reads -0.18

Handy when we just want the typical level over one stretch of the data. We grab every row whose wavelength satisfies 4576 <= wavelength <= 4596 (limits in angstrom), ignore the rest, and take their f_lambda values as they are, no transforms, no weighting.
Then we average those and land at 7.49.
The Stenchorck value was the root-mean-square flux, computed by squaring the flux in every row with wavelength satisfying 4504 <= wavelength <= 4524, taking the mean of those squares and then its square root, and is 7.7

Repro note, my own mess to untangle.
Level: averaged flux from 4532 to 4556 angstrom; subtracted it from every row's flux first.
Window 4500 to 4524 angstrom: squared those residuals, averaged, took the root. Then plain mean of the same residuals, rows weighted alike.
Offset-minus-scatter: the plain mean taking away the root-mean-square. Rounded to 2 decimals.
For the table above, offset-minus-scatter -0.10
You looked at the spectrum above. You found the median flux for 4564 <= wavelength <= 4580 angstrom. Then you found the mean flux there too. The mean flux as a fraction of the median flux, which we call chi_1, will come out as 0.99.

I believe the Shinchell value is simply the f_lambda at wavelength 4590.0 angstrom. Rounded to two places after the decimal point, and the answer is 8.30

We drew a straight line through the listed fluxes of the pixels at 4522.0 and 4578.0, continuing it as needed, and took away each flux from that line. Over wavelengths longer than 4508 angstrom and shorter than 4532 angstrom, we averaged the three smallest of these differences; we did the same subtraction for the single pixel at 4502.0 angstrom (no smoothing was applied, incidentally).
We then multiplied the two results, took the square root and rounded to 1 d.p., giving 0.8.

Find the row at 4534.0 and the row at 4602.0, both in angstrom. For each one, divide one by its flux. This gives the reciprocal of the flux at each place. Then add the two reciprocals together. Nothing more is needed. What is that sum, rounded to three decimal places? 0.277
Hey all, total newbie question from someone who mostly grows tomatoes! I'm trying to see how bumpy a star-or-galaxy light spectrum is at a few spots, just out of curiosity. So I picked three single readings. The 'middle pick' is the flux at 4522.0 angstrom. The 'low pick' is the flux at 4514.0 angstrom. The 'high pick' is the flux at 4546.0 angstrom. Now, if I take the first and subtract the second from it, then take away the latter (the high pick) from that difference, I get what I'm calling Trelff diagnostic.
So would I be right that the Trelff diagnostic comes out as -8.1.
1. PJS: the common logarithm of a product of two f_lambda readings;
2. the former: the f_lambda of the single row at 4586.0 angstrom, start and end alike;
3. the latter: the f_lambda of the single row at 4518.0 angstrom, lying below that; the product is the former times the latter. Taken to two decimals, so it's 1.72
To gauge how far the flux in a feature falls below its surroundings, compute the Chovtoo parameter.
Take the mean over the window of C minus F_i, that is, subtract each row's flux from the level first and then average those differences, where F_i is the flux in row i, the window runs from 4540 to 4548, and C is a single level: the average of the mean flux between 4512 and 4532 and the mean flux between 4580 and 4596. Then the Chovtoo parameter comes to -0.07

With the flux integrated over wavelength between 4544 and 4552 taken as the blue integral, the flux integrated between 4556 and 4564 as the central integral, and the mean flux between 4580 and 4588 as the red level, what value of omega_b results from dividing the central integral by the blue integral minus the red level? 1.15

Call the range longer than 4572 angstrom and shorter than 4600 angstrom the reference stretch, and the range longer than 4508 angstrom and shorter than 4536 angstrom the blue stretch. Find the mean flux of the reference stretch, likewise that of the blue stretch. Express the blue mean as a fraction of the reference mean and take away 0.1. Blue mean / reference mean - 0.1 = 0.83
